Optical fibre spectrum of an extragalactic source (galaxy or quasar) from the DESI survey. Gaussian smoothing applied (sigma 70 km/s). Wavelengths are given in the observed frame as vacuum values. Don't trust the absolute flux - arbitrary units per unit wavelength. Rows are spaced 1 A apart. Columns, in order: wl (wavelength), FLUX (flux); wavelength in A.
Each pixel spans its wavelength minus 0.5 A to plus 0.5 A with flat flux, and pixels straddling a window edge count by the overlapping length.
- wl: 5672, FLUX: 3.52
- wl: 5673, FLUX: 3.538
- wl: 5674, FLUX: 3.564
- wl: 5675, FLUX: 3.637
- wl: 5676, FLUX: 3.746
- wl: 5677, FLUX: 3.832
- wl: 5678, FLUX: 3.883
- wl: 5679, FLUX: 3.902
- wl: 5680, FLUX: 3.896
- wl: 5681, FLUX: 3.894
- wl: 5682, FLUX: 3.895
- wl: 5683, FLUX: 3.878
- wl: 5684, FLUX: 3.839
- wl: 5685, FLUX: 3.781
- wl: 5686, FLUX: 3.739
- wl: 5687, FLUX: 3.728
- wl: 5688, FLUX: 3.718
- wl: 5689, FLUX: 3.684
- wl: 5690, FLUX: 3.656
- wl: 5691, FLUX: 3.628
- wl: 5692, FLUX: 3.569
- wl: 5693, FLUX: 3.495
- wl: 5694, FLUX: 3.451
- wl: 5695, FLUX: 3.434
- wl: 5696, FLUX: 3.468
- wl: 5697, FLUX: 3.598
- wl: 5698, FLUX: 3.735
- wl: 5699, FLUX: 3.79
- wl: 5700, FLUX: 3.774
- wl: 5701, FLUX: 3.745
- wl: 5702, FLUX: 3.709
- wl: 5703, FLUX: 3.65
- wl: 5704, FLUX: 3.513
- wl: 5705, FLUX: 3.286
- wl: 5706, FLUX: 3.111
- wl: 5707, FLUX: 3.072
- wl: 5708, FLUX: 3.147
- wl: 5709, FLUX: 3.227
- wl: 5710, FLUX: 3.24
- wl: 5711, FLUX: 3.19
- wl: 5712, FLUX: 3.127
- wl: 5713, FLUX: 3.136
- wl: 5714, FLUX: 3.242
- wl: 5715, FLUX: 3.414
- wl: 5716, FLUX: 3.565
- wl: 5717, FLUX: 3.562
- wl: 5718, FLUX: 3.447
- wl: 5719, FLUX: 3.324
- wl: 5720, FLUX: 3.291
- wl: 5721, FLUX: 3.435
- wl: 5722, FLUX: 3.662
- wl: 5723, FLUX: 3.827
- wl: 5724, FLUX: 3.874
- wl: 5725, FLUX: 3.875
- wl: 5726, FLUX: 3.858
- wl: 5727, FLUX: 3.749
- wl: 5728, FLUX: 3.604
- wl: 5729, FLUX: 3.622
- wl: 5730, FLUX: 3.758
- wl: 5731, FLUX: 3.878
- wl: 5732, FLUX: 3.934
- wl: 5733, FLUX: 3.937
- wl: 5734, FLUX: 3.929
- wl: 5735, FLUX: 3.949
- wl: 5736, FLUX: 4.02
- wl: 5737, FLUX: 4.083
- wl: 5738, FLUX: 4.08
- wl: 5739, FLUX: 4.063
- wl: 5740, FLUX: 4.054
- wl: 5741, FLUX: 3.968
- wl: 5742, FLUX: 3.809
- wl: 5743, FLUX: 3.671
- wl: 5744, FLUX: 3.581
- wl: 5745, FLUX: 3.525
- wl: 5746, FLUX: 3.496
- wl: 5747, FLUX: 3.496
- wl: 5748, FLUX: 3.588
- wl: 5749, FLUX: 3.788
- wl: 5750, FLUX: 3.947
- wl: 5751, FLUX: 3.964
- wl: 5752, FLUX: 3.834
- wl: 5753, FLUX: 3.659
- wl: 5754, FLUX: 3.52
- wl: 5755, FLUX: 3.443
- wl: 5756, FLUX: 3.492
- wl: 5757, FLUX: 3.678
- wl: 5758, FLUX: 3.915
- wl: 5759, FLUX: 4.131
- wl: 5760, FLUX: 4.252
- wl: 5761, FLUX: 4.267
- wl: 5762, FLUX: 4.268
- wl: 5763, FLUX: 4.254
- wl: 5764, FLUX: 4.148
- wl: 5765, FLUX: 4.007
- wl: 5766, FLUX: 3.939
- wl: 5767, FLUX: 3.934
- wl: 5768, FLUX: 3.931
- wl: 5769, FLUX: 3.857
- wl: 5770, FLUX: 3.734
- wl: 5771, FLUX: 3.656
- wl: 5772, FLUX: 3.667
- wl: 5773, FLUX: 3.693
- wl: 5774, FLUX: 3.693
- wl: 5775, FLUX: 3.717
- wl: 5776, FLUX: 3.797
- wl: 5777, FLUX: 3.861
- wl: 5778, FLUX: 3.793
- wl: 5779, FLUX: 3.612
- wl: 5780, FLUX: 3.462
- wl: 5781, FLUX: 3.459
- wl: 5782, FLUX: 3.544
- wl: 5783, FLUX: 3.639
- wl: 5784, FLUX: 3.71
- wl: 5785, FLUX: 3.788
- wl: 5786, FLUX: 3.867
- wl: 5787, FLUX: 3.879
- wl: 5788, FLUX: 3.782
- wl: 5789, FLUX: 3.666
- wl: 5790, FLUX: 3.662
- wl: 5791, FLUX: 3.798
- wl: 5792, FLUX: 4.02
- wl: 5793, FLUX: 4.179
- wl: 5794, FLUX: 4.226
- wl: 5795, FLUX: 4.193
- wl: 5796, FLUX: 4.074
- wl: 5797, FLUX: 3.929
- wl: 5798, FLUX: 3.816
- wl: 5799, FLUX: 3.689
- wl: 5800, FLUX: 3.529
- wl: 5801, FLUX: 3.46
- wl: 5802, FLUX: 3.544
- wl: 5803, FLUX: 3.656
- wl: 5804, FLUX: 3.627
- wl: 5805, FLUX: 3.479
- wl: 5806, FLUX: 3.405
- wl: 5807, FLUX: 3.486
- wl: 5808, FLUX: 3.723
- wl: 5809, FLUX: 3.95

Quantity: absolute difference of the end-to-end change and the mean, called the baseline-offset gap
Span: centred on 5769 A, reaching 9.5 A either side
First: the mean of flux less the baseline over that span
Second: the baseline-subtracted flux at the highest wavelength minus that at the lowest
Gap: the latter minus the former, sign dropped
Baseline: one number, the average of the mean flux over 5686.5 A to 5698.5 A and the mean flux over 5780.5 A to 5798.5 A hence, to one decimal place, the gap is 0.7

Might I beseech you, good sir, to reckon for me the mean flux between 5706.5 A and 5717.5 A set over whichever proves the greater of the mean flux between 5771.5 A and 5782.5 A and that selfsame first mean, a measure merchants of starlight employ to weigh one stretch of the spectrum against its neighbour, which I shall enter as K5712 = 0.89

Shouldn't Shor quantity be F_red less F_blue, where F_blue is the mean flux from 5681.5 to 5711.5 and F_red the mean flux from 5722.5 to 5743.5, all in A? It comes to 0.32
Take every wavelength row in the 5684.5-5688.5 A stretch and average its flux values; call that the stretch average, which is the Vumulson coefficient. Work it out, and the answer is 3.74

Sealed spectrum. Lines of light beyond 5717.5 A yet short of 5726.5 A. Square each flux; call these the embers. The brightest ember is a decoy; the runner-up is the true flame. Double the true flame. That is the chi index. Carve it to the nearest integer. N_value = 30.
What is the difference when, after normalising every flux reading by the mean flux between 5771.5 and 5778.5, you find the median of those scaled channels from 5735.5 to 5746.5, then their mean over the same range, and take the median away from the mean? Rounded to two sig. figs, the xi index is -0.032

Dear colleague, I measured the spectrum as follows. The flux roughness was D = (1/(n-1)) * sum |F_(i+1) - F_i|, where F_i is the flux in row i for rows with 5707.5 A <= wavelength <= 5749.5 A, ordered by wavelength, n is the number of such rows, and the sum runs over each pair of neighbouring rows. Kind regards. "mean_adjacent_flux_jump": 0.077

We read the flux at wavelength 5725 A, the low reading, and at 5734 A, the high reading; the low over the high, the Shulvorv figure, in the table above 0.99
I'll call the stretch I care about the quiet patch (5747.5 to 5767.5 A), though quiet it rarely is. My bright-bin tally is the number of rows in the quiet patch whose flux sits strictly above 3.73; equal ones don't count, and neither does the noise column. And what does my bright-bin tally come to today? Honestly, 14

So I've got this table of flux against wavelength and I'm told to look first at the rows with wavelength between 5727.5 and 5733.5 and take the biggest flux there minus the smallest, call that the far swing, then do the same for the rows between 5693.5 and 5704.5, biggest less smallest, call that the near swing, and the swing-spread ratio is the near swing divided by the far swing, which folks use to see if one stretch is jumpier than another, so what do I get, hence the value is 1.1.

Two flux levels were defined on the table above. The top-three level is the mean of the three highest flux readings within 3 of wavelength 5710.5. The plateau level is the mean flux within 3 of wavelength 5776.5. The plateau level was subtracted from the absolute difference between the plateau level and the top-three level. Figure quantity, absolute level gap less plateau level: -3.2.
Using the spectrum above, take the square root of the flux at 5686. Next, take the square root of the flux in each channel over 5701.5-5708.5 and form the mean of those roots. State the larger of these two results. 1.93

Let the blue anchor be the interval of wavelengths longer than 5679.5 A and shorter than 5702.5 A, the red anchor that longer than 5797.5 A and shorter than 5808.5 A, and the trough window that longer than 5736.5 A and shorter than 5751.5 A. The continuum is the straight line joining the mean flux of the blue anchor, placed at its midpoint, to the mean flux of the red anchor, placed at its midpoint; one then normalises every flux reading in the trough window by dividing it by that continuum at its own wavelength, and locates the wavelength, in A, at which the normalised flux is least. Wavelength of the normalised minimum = 5746 A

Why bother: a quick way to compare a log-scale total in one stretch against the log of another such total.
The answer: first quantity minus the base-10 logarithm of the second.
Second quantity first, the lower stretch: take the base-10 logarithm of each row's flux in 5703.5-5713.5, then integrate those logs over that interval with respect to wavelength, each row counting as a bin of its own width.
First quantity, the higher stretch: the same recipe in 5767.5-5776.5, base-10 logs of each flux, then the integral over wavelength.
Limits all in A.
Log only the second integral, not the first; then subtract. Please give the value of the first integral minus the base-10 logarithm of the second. 4.5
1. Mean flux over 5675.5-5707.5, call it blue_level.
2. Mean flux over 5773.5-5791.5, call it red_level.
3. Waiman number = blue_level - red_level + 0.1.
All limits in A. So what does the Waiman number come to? 0.052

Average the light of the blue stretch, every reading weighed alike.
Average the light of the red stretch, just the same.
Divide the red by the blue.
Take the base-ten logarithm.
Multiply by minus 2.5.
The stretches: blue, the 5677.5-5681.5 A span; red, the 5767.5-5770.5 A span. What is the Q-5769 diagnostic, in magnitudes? 0.01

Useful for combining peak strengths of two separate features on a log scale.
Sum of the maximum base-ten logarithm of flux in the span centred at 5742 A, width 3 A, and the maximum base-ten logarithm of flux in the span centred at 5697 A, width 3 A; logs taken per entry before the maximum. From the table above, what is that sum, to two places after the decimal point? 1.17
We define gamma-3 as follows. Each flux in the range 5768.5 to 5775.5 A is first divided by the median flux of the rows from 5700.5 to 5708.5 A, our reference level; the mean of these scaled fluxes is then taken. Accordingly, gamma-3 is 1.09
